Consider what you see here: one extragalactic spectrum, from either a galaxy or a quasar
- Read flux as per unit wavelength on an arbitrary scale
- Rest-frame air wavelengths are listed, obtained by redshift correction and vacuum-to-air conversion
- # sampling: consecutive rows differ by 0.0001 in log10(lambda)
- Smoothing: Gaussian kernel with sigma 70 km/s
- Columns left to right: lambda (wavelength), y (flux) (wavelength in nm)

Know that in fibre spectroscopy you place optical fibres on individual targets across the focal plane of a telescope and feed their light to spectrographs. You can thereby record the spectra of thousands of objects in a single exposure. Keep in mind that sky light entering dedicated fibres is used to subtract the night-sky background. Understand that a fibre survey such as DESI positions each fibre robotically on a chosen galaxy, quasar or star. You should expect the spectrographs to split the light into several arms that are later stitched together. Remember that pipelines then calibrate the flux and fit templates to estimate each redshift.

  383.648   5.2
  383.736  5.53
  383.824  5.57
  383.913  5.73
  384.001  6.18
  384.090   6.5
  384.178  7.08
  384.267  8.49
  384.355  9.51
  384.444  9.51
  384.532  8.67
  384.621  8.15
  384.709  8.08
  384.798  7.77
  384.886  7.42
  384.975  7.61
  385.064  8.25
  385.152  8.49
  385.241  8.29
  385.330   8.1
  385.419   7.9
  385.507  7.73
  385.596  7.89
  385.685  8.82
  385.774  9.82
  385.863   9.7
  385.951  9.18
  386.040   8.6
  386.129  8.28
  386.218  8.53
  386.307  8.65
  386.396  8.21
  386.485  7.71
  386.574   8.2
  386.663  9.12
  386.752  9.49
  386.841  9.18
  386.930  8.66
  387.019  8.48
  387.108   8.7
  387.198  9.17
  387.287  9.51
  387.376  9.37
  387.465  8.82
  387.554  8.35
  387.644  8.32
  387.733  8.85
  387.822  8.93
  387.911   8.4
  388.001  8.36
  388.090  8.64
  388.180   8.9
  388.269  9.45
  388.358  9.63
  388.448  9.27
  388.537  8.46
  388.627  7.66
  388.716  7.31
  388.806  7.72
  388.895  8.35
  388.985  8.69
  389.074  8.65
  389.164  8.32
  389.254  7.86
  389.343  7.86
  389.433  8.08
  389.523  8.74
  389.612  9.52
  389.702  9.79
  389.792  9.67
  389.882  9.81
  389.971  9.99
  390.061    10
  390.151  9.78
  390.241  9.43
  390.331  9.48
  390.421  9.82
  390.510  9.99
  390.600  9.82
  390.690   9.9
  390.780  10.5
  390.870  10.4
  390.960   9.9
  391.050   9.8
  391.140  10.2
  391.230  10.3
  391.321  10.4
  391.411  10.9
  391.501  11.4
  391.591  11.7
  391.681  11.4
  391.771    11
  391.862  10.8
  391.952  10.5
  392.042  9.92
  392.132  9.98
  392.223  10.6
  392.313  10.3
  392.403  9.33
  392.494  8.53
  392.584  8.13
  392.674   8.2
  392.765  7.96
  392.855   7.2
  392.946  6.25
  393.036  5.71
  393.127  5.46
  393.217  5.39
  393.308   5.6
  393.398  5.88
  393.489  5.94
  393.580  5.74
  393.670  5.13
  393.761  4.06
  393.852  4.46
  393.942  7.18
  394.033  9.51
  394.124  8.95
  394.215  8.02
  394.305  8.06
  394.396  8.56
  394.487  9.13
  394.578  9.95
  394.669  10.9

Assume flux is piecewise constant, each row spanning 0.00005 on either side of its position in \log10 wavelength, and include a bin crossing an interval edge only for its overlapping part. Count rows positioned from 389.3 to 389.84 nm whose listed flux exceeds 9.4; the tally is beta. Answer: 3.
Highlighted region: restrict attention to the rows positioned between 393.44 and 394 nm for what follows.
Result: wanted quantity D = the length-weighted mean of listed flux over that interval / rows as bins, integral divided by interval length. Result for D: 5.51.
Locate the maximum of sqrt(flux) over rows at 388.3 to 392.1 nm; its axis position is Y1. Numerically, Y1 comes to 391.591 nm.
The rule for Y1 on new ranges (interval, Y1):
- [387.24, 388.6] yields 388.358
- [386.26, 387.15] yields 386.752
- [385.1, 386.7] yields 385.774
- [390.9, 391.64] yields 391.591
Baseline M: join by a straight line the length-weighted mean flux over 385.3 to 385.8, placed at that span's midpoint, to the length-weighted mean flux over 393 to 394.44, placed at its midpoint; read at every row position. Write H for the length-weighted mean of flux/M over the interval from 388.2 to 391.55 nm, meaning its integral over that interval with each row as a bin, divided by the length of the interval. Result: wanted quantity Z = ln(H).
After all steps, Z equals 0.2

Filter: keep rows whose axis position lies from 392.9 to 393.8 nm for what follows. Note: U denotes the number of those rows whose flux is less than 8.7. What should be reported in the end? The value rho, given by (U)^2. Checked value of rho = 100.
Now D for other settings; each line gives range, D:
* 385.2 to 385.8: 8.31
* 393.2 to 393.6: 5.72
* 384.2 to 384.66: 8.78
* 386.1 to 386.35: 8.49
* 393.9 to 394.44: 8.38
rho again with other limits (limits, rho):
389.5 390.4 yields 0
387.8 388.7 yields 25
